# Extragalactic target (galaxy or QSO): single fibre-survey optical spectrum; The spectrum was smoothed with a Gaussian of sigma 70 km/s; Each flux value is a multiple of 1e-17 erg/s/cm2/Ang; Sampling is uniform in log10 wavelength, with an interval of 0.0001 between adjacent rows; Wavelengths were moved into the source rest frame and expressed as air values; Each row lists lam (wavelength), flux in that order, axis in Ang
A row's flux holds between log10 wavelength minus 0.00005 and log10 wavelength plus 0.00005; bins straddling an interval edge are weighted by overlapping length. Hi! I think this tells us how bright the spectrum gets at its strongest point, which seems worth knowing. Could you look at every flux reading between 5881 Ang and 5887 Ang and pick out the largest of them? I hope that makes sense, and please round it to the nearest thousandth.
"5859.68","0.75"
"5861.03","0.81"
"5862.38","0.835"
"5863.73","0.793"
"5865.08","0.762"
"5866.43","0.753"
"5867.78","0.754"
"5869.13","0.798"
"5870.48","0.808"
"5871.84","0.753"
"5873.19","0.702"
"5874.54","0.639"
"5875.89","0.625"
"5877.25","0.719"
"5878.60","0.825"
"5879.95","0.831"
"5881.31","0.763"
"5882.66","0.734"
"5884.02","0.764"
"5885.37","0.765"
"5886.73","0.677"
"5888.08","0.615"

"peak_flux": 0.765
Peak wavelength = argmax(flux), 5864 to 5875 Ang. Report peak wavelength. 5870.48 Ang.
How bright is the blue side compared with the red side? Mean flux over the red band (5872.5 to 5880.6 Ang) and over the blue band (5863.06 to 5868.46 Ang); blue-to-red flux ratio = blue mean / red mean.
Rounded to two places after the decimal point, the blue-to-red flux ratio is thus 1.06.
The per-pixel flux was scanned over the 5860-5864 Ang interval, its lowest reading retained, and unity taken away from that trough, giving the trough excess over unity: -0.21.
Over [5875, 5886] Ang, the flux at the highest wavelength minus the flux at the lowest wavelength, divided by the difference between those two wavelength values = 0.015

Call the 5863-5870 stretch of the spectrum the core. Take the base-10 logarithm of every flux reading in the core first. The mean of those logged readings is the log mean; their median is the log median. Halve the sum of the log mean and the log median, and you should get -0.115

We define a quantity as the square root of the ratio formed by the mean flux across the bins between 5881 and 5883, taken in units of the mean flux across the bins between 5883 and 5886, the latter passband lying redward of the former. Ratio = 0.99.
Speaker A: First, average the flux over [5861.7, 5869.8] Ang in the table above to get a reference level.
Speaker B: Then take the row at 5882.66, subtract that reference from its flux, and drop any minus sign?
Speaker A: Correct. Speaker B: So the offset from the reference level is 0.049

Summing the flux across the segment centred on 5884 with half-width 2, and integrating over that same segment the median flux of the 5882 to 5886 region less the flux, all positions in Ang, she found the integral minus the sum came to -2.22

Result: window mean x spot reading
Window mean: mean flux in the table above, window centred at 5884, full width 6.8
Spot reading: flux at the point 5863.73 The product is 0.59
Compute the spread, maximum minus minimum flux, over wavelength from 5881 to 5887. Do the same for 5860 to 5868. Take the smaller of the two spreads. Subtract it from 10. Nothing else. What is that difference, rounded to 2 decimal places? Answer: 9.92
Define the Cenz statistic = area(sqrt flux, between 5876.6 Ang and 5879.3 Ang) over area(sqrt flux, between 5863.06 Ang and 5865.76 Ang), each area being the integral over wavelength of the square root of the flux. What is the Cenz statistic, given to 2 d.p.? 1.00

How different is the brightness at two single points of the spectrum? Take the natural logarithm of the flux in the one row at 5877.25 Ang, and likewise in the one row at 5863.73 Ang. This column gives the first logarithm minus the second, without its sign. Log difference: 0.10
